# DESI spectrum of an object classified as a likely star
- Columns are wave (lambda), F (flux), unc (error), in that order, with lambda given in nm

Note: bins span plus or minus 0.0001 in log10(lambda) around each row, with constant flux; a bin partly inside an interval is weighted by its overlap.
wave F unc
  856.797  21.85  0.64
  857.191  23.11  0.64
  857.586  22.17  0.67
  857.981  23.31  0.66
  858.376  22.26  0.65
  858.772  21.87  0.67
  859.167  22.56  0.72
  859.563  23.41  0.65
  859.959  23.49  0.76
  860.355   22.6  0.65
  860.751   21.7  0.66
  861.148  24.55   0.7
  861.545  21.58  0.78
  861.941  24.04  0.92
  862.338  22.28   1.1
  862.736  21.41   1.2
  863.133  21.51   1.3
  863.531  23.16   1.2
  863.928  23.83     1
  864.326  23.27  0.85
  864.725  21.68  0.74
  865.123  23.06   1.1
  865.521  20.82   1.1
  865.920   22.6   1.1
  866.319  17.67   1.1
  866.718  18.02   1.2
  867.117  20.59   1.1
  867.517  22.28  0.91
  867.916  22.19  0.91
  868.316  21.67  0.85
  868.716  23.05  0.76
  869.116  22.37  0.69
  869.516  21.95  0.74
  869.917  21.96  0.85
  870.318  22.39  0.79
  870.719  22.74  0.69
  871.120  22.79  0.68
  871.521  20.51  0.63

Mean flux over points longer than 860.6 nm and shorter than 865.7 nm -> 22.5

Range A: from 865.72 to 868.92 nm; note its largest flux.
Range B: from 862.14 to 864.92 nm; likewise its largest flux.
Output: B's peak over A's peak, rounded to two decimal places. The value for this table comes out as 1.03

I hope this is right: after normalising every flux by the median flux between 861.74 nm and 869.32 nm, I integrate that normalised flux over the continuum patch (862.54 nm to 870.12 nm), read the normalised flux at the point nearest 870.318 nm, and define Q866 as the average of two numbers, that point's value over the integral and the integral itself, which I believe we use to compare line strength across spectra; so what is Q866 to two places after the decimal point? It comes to 3.77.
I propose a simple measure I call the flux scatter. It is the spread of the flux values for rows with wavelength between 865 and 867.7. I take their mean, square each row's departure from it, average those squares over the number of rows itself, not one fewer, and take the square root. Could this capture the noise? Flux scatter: 2.0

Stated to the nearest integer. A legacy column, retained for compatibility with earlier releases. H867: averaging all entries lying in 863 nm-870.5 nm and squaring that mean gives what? 475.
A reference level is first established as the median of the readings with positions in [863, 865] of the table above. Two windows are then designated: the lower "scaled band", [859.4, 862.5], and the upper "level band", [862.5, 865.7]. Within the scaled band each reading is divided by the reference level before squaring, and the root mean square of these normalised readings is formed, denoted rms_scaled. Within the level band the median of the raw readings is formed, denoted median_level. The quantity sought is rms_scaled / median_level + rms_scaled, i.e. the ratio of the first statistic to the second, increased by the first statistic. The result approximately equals 1.04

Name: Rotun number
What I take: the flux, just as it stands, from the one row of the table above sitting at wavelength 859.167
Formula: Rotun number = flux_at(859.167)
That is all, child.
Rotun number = 22.56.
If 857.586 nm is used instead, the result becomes 22.17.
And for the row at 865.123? 23.06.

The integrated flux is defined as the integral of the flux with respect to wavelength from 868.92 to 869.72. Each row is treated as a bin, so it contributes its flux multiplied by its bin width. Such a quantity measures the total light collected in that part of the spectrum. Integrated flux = 17.7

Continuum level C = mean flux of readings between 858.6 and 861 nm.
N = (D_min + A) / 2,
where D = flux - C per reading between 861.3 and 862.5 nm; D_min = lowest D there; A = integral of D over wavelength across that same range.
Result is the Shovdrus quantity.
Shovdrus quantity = -0.5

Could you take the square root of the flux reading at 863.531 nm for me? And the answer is 4.81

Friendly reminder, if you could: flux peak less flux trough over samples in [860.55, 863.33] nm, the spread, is 3.1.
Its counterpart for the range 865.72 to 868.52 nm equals 4.9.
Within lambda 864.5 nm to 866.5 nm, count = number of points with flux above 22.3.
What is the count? 2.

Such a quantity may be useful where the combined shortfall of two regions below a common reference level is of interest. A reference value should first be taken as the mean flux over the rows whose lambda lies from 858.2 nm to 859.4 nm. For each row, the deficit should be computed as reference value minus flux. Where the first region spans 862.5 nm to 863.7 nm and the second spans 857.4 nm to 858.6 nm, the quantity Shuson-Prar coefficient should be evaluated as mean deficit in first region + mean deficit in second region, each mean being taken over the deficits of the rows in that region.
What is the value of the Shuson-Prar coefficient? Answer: -0.1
